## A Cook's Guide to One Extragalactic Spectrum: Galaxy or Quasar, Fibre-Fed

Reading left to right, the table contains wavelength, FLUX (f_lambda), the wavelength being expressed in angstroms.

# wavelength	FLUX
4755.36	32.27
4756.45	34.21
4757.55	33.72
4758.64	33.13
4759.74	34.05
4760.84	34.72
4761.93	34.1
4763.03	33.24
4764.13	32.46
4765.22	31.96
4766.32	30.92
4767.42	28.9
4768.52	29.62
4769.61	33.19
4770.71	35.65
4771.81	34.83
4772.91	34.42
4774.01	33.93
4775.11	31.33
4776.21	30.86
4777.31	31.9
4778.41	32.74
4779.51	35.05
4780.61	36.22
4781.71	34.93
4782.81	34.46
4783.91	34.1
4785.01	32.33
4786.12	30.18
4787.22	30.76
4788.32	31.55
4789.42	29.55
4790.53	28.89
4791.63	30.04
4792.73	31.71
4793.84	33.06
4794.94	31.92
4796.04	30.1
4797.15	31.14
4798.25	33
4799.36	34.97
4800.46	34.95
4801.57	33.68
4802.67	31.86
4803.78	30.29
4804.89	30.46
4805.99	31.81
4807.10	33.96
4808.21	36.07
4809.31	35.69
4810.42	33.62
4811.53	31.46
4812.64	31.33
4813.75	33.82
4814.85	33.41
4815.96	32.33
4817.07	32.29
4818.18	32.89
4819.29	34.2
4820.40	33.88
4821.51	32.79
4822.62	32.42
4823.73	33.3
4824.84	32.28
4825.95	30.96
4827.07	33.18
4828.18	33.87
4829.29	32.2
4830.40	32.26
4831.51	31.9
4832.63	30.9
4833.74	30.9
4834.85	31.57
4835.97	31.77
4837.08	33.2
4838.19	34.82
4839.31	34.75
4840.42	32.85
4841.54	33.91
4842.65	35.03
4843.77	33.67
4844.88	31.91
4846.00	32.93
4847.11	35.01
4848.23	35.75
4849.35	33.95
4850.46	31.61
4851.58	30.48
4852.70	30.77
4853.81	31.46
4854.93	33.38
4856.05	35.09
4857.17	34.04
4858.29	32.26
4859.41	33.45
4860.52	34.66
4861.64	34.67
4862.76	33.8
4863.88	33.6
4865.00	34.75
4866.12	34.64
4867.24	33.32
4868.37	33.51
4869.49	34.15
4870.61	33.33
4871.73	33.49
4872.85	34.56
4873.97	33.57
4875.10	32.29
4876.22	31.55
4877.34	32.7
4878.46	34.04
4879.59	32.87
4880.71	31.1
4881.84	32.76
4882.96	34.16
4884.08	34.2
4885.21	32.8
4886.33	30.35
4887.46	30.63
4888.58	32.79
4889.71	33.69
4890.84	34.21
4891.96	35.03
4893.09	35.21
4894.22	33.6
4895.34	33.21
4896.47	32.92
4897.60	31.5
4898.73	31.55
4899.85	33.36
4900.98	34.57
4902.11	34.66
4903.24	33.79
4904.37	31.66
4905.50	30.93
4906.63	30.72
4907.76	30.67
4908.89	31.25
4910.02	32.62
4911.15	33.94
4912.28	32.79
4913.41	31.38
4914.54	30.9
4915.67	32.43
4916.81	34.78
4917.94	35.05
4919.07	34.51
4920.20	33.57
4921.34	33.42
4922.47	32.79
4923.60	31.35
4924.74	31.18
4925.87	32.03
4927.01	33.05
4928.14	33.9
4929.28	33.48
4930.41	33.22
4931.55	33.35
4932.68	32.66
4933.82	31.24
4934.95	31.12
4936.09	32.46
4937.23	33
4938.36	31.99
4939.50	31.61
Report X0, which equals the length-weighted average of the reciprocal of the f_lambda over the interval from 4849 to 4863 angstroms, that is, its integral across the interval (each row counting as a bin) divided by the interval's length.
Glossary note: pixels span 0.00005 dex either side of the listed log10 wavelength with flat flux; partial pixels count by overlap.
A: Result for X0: 0.0304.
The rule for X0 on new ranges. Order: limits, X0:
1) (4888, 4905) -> 0.0299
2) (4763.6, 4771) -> 0.0317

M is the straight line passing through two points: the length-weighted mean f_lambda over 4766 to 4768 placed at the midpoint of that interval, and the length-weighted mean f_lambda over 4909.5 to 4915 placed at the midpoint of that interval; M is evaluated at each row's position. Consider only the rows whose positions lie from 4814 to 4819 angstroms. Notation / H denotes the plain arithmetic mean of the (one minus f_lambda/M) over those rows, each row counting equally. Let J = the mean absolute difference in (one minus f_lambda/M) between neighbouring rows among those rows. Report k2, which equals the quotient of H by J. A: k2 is -3.6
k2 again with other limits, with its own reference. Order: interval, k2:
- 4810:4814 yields -1.3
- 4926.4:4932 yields -1.7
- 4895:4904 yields -1.3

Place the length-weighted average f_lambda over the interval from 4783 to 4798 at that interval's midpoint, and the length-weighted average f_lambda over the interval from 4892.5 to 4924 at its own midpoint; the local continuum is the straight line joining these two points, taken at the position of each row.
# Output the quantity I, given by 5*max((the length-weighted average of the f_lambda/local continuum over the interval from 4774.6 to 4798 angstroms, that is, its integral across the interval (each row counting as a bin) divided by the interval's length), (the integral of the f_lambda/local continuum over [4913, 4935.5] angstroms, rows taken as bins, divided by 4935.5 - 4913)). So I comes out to 5.13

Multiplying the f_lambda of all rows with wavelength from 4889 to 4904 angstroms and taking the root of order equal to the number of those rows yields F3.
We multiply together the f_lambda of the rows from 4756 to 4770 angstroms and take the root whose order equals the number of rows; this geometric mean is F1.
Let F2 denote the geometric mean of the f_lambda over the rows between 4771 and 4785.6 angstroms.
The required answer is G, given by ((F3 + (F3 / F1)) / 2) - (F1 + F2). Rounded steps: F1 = 32.6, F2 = 33.6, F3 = 33.6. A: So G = -48.8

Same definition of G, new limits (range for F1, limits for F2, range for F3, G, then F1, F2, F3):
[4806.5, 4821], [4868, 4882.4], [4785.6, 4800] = -50.4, 33.4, 33.1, 31.3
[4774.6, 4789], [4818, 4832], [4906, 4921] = -48.7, 32.7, 32.8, 32.6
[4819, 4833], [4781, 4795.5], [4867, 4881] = -47.3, 32.6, 31.8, 33.1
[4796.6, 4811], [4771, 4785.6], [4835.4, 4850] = -49.3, 33.1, 33.6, 33.8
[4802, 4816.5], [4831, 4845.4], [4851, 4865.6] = -48.4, 32.7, 32.8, 33.2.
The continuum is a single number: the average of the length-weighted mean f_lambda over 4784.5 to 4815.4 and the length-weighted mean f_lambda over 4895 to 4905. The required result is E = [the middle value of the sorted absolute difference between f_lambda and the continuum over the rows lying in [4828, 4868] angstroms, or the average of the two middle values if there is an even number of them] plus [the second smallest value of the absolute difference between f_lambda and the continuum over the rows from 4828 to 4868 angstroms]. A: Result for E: 1.6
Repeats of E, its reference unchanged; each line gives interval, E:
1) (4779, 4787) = 3.8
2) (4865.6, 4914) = 1.2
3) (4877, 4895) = 1.6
